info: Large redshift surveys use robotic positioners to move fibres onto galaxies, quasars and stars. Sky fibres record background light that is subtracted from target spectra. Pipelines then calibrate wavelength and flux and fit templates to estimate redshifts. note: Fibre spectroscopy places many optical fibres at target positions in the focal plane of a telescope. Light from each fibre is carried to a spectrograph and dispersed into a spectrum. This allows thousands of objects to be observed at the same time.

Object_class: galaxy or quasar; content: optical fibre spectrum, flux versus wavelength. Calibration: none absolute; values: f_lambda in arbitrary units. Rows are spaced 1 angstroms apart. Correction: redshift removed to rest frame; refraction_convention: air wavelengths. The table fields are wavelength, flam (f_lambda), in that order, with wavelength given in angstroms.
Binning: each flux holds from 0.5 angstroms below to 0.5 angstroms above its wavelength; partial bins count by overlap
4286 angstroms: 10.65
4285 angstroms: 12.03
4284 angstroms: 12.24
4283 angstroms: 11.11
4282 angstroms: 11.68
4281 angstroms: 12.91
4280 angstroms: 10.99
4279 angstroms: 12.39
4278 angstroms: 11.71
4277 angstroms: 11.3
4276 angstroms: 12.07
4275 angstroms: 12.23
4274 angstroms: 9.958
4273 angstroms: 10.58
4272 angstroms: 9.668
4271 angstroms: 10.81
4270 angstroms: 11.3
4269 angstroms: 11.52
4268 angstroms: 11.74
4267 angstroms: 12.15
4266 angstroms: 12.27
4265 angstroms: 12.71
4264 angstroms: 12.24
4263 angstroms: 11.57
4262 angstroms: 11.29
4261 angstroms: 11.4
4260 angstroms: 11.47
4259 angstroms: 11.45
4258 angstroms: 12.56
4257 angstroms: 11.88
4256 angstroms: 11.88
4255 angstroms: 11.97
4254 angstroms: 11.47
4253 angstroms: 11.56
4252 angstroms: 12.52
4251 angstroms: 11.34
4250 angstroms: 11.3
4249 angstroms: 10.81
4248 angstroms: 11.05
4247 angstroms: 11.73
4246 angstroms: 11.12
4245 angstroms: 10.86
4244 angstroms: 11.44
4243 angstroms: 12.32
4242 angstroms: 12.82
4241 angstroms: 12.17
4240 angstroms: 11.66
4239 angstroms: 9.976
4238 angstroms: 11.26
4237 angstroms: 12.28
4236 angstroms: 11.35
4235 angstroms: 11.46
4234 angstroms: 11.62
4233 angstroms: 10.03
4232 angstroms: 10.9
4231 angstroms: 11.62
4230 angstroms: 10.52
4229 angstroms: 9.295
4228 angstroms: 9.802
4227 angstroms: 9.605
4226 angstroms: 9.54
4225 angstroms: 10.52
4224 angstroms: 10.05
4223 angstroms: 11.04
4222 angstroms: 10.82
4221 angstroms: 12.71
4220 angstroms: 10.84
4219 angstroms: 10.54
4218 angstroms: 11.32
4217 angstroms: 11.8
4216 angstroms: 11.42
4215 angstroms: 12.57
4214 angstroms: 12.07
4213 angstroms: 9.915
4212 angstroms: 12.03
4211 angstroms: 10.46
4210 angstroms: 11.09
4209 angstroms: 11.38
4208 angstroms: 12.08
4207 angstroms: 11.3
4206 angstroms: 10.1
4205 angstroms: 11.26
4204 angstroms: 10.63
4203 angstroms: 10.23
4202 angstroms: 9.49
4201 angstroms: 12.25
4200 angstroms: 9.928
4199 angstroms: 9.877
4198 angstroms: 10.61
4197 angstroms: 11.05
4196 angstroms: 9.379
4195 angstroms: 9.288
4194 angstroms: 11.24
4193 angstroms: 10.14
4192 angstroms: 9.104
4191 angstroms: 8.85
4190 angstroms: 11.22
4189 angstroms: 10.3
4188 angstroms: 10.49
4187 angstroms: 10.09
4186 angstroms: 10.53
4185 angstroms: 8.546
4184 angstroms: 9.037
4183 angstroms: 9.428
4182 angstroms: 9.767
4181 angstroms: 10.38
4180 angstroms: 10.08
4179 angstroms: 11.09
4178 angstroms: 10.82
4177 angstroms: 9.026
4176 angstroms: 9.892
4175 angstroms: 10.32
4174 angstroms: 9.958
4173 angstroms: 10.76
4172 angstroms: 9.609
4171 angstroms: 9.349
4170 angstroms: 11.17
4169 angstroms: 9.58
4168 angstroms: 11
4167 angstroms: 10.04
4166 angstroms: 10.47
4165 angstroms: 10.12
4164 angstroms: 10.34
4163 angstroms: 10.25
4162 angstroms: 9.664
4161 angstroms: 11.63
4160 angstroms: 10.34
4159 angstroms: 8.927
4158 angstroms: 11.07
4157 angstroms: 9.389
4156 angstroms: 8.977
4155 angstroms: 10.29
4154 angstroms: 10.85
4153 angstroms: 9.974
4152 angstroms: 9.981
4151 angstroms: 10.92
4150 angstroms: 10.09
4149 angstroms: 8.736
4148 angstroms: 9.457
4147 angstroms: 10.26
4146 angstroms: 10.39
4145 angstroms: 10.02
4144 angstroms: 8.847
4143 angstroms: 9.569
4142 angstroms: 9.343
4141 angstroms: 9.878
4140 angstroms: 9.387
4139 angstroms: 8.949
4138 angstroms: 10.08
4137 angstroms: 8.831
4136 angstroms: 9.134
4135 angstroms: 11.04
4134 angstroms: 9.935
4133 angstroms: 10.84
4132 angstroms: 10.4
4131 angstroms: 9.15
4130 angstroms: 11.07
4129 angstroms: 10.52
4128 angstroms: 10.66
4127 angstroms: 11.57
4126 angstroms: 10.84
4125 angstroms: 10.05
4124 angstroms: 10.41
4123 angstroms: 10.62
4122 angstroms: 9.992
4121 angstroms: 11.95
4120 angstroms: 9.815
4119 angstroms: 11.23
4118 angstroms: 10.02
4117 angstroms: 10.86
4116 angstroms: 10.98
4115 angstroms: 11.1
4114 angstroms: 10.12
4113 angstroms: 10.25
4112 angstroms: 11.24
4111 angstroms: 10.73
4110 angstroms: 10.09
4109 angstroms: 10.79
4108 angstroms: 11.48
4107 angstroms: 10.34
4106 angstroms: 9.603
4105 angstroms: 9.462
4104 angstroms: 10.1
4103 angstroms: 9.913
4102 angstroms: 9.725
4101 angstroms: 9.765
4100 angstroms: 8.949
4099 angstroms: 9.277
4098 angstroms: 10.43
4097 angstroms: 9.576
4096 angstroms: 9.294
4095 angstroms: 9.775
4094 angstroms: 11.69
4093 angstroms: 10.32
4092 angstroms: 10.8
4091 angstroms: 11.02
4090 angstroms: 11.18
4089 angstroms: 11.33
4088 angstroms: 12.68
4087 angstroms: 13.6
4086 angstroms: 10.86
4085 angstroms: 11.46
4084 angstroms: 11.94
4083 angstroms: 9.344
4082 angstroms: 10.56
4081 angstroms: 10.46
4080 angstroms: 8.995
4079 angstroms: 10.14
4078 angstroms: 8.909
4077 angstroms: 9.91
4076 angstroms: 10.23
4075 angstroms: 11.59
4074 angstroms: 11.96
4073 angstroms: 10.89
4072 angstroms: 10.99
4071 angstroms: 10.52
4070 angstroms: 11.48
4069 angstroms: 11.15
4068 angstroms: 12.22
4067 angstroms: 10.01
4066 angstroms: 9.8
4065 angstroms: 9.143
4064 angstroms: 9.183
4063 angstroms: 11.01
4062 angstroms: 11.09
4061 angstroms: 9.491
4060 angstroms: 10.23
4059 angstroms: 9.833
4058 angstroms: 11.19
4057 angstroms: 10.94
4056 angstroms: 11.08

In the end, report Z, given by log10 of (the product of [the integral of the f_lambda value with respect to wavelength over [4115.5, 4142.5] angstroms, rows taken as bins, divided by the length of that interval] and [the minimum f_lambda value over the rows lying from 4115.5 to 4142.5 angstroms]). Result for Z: 1.96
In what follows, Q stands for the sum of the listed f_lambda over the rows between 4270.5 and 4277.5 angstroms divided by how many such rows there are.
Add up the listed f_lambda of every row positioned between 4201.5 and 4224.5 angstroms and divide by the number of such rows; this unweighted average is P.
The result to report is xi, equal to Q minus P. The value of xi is -0.1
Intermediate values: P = 11.1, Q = 10.9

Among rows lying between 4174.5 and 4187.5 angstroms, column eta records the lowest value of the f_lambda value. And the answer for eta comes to 8.546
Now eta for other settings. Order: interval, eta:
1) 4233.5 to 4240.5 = 9.976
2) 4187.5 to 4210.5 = 8.85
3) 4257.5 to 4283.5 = 9.668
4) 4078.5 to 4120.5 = 8.949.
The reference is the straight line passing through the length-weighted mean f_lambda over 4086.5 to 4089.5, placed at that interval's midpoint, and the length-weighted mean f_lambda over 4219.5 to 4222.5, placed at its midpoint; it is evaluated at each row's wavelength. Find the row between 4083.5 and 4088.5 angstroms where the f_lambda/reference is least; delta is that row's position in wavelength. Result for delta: 4086 angstroms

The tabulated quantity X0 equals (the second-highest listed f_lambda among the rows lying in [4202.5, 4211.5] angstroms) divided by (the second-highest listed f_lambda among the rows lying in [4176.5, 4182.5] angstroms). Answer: 1.05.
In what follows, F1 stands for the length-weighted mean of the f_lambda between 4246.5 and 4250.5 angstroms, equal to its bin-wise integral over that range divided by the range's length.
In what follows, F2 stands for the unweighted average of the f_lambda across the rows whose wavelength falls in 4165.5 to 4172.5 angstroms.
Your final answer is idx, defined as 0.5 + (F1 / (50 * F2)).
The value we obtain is 0.522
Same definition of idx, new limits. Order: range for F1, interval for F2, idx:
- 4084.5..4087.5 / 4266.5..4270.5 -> 0.521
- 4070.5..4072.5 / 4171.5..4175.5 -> 0.521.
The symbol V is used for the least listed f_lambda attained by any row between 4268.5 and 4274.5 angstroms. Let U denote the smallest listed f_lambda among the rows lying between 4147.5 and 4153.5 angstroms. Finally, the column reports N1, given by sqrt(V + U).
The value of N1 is 4.29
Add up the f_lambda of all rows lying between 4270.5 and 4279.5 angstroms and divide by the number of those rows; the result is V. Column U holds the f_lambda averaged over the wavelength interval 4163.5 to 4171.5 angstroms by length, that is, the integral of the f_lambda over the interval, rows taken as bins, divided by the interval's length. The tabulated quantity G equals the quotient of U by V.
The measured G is 0.92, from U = 10.3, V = 11.2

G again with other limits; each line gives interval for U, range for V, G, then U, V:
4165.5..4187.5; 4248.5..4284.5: 0.86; 10.0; 11.6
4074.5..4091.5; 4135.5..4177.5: 1.09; 10.8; 9.9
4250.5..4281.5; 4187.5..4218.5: 1.08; 11.6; 10.7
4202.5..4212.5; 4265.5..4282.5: 0.96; 11.1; 11.5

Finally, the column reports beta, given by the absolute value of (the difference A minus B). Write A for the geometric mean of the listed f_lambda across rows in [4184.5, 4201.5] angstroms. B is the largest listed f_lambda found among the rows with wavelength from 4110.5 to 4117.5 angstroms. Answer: 1.1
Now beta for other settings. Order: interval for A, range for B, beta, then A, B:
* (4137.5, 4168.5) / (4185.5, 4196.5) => 1.3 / 10.0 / 11.24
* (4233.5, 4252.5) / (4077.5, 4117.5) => 2.1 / 11.5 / 13.6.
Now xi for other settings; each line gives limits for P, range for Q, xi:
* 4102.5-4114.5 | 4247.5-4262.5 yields 1.3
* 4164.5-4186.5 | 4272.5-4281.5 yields 1.5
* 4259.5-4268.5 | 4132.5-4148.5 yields -2.1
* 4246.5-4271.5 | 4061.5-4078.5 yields -1.1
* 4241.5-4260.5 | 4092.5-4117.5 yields -1.4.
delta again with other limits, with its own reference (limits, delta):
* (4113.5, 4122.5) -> 4120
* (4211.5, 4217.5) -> 4213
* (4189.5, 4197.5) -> 4191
